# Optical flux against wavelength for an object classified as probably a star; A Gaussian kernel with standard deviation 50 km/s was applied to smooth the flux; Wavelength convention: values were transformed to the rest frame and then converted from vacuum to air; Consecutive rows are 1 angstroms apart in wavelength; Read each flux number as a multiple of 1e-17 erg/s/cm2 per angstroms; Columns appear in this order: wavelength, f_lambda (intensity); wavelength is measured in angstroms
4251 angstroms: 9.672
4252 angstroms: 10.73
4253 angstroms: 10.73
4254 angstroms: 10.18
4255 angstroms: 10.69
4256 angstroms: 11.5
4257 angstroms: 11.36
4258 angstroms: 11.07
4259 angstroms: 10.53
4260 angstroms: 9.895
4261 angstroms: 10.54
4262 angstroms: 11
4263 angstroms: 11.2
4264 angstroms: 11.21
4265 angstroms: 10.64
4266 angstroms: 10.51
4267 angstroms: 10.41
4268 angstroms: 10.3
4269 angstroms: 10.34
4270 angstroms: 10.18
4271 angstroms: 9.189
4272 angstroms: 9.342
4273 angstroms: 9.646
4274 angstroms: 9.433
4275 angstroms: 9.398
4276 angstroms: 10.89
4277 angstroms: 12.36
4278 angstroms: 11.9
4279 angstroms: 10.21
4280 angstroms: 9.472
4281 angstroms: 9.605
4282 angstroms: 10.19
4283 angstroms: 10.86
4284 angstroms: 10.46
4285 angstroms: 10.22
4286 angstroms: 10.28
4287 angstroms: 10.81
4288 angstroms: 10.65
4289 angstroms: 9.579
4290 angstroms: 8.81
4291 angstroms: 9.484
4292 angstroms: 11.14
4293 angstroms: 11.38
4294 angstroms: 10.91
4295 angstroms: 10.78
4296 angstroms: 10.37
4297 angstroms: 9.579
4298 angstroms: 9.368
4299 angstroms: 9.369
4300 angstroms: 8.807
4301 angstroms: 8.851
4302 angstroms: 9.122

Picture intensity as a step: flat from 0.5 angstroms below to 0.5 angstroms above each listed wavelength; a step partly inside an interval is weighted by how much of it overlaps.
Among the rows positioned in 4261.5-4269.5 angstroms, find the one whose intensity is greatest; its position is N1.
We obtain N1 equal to 4264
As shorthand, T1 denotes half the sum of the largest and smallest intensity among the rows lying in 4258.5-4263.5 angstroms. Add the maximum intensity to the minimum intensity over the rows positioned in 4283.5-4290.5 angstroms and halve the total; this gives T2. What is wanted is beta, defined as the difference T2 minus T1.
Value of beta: -0.7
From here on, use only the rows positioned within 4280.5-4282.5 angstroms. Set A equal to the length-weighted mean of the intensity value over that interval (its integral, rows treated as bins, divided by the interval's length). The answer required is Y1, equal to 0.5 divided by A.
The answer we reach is 0.0505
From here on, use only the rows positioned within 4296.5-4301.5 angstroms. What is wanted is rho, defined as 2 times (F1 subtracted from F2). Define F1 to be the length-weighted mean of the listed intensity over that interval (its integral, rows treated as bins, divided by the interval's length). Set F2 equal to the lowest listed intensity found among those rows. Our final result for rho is -0.8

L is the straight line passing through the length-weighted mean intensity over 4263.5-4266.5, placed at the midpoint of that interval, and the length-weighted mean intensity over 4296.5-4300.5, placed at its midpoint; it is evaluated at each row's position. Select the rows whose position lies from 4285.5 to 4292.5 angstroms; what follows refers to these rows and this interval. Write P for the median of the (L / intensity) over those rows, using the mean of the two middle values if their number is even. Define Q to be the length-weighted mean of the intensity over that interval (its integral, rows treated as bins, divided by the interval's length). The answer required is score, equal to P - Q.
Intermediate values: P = 0.96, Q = 10.1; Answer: -9.15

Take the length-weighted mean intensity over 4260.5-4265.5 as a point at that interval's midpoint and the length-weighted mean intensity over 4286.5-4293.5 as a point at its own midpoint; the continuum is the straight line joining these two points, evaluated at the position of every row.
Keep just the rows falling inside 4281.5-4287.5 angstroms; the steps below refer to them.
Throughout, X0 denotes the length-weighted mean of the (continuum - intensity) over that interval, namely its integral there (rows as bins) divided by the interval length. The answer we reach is -0.07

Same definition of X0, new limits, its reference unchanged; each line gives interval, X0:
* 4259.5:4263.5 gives 0.30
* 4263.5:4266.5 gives 0.08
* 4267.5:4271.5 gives 0.76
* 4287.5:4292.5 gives 0.33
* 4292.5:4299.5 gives -0.13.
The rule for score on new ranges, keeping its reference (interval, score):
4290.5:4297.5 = -9.64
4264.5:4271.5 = -9.20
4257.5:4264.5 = -9.78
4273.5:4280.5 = -9.53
